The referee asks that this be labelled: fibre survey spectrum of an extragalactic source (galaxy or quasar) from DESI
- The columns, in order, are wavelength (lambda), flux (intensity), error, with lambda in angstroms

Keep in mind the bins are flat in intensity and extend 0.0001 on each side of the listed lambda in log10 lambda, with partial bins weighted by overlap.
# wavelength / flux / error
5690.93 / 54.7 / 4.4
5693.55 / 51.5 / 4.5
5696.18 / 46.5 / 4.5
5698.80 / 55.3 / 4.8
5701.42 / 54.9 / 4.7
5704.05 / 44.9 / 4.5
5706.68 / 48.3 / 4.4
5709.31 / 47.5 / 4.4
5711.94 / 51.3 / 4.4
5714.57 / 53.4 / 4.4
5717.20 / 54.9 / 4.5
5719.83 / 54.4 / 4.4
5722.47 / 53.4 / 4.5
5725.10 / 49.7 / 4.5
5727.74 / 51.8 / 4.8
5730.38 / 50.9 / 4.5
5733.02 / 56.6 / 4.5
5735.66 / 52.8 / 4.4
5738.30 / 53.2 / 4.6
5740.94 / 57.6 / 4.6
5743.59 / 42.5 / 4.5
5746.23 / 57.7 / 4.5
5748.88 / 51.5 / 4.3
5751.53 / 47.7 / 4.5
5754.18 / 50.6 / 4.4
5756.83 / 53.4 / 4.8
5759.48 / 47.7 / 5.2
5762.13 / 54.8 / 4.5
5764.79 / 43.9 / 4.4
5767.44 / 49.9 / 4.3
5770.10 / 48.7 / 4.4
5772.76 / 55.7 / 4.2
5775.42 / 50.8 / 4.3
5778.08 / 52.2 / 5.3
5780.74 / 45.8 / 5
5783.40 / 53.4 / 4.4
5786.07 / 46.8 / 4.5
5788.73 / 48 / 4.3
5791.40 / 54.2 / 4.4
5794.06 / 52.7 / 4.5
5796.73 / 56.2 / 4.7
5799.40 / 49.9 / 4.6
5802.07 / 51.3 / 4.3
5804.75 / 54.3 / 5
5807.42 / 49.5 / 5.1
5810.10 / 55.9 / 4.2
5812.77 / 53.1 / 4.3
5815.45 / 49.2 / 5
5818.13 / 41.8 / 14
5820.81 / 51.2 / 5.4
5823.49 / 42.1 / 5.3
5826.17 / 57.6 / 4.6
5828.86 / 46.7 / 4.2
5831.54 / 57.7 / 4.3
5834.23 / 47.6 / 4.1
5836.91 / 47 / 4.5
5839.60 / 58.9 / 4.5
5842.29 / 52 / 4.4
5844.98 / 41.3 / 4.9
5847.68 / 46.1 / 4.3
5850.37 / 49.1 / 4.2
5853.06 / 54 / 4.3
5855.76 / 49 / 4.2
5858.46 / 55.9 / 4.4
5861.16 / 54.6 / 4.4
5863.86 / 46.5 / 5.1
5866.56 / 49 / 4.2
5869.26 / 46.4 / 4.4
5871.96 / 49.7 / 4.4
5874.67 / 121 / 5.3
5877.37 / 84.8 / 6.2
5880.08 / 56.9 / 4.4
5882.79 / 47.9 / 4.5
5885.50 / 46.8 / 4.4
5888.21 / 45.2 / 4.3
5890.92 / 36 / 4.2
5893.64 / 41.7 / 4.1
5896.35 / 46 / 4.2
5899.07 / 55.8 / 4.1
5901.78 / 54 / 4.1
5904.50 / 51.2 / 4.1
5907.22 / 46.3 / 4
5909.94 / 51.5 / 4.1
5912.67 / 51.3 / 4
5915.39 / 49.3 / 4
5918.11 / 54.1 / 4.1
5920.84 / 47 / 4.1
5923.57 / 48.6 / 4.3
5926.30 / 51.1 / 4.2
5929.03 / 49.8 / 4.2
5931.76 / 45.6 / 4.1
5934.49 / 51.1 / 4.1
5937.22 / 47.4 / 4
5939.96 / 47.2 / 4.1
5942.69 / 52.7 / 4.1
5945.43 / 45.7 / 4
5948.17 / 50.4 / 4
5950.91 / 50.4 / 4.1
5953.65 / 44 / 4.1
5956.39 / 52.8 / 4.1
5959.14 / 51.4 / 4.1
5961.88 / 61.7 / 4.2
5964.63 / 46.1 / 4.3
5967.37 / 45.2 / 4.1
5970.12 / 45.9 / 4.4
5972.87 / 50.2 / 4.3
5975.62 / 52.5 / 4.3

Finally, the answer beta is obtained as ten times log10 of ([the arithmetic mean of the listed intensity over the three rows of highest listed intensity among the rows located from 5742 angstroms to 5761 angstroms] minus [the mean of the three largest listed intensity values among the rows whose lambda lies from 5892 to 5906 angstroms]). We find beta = -3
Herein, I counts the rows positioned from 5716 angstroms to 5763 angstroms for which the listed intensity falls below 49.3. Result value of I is 3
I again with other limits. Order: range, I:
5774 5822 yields 5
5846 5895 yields 11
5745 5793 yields 7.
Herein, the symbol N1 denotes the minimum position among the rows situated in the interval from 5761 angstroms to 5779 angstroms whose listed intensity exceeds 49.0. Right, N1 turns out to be 5762.13 angstroms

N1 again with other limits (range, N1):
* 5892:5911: 5899.07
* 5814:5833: 5815.45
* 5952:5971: 5956.39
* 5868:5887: 5871.96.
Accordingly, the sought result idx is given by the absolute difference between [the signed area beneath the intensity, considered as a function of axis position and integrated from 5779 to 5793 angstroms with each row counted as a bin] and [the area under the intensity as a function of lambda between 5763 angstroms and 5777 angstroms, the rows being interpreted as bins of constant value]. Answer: 3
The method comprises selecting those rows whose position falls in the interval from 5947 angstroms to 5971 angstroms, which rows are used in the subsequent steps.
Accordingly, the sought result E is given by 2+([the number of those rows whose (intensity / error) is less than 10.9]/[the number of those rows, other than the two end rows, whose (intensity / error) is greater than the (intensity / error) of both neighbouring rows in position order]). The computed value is 3.00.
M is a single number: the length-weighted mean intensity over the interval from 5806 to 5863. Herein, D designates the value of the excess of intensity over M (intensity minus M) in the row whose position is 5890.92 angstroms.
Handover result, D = -14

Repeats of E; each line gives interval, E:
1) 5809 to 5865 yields 3.33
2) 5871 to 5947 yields 2.71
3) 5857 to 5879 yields 3.00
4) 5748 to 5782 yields 3.25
